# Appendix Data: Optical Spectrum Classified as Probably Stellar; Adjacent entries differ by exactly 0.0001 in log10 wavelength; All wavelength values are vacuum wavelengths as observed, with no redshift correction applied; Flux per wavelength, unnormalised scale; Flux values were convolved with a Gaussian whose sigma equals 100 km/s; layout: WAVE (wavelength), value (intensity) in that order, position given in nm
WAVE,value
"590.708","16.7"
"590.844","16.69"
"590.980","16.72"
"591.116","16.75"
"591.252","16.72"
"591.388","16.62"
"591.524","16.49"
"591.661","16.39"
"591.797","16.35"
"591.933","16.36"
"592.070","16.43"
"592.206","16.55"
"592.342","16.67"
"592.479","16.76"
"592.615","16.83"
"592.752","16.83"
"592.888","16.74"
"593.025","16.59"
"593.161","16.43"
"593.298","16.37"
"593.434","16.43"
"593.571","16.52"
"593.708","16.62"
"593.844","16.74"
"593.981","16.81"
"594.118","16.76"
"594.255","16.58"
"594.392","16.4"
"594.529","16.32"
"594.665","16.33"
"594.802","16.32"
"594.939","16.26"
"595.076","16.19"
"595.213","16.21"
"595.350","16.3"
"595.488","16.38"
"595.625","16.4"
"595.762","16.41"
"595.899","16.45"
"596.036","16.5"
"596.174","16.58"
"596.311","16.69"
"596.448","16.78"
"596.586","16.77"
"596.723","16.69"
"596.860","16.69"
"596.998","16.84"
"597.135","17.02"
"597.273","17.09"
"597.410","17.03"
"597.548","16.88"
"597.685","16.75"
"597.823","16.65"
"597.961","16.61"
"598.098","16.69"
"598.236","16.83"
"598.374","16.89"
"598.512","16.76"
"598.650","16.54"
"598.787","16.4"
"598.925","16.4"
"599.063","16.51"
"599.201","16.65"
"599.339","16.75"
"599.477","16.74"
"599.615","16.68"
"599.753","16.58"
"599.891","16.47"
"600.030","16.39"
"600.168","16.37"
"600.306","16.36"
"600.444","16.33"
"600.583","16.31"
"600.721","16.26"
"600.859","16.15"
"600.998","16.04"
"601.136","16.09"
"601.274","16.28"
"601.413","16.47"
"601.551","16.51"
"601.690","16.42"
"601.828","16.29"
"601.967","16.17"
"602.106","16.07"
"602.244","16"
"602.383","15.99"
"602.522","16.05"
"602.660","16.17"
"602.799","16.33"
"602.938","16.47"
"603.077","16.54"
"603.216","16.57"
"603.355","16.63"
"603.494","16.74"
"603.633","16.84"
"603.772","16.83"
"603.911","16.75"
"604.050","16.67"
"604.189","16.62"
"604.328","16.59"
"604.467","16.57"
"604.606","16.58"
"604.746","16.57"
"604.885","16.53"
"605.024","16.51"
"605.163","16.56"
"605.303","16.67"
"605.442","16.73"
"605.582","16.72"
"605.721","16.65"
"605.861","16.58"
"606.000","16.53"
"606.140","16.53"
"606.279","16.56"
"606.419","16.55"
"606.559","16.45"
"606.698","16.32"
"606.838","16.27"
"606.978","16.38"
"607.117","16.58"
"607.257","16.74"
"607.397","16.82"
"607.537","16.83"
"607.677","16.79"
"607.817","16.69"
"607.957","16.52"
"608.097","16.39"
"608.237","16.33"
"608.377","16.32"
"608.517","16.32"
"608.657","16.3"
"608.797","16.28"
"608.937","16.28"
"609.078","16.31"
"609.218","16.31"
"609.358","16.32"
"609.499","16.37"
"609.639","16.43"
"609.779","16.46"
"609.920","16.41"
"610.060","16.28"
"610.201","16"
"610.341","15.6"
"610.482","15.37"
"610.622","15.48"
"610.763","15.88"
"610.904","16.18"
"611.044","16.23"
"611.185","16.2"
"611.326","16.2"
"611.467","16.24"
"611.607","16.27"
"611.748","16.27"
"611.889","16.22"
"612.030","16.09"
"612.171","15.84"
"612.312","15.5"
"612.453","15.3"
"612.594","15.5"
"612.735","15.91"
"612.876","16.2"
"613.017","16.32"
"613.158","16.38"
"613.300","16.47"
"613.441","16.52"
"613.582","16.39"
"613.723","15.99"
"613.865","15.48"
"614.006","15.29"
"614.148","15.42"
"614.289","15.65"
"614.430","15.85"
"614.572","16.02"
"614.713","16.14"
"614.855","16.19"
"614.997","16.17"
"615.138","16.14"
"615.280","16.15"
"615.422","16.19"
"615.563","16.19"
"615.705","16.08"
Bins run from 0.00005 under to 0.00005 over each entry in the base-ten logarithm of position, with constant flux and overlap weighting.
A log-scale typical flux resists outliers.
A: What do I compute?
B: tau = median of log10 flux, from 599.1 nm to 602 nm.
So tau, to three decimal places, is 1.214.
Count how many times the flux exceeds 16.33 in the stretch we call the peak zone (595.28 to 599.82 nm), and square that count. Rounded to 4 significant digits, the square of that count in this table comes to 1024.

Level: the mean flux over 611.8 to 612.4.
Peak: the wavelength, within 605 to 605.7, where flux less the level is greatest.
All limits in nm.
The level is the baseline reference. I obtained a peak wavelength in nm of 605.442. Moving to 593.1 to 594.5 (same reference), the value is 593.981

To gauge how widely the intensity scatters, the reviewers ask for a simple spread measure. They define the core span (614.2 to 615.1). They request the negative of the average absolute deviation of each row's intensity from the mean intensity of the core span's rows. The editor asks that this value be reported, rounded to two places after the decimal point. -0.17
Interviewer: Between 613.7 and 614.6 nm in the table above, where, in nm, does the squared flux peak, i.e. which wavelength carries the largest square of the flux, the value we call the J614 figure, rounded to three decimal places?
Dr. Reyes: 614.572 nm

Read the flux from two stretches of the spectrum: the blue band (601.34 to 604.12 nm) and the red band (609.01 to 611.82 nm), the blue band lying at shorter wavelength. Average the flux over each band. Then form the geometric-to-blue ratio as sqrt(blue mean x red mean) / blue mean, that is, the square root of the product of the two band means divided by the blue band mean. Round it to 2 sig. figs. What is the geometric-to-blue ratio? 0.99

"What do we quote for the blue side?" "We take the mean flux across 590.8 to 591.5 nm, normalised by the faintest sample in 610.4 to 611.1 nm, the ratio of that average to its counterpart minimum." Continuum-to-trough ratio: 1.087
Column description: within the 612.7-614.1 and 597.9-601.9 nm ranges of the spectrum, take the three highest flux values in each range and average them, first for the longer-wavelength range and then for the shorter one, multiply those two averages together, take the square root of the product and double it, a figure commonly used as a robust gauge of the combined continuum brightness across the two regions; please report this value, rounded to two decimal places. 33.28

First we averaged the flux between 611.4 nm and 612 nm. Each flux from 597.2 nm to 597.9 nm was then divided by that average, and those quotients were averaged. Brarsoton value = 1.04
